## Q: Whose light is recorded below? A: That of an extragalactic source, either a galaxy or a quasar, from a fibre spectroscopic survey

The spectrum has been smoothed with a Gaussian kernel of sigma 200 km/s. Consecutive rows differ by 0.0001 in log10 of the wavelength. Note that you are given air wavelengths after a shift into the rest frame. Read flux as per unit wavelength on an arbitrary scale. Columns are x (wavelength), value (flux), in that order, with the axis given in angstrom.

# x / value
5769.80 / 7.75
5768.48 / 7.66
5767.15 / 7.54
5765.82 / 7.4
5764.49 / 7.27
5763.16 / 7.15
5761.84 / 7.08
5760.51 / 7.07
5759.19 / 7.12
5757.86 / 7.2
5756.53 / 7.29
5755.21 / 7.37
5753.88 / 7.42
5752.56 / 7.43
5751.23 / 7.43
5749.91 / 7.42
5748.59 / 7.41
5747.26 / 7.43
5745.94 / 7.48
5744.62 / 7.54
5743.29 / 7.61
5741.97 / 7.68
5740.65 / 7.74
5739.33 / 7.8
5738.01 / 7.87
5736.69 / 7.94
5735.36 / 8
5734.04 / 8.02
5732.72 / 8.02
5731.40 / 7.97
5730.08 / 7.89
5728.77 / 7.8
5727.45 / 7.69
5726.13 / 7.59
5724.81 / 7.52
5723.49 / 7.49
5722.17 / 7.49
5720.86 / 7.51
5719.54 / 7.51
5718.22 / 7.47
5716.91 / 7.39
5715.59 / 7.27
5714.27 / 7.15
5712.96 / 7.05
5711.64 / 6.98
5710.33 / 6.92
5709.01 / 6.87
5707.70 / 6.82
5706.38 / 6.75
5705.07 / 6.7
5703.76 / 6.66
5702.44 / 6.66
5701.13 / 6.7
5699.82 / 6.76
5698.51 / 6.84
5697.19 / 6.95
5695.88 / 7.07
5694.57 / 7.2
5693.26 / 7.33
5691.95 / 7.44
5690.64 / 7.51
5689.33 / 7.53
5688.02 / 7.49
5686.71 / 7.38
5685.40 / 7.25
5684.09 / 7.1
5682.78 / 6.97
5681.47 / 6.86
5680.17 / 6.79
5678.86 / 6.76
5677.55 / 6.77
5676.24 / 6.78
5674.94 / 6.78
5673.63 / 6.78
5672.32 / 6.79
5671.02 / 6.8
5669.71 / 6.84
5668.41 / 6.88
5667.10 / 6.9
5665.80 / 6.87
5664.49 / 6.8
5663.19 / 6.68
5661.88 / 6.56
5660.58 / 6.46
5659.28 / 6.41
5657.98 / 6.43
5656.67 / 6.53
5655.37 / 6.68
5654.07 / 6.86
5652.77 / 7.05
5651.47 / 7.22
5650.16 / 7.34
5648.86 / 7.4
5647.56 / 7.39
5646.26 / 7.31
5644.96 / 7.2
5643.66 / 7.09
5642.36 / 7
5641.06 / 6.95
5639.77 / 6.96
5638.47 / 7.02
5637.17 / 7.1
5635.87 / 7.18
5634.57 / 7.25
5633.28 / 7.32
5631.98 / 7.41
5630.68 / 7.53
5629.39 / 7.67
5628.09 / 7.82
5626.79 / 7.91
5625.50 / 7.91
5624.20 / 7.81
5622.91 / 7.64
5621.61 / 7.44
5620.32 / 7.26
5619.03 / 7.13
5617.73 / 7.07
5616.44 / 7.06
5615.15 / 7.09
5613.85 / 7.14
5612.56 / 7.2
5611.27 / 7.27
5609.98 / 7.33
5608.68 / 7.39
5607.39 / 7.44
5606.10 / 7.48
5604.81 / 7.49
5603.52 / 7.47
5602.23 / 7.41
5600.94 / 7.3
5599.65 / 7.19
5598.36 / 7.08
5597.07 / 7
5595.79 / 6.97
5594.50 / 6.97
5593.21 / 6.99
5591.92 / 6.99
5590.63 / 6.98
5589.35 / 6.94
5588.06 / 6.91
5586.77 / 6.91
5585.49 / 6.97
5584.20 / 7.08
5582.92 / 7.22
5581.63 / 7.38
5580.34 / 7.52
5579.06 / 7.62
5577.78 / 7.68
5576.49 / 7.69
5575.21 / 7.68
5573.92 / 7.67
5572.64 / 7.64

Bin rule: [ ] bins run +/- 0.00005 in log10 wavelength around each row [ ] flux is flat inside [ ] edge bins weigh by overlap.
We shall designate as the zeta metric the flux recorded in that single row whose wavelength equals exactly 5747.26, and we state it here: 7.43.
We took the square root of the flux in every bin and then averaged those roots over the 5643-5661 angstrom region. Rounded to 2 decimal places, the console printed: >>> 2.64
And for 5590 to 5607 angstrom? 2.68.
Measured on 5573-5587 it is 2.72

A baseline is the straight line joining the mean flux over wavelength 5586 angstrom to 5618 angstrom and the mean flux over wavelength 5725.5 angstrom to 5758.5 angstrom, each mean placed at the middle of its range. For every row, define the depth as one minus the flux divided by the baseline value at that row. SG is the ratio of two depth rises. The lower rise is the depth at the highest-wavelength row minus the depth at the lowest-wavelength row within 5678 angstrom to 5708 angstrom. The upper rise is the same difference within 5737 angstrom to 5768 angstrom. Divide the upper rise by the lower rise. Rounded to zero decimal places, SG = 14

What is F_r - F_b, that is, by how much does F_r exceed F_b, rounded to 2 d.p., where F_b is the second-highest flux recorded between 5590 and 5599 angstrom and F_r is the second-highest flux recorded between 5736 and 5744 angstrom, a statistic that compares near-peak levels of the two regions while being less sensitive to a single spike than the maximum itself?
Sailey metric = 0.87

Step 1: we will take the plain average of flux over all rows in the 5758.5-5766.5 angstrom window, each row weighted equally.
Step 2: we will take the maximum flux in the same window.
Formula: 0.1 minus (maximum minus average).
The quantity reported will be -0.12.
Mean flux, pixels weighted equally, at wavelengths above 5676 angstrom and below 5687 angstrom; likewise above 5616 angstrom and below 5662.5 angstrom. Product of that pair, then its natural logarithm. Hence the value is 3.91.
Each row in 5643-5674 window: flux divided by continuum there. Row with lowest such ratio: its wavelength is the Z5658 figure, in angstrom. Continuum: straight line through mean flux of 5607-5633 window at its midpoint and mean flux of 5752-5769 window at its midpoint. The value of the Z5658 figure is 5659.28 angstrom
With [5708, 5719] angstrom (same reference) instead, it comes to 5709.01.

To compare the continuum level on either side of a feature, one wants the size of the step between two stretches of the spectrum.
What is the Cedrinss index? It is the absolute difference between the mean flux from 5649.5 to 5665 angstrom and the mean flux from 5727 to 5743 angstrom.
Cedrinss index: 1.12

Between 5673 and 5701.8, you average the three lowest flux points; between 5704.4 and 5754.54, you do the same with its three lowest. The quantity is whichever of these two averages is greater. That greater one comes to 6.8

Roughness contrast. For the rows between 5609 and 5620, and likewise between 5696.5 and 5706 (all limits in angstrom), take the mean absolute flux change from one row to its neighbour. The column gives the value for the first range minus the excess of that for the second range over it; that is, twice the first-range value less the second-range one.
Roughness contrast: 0.04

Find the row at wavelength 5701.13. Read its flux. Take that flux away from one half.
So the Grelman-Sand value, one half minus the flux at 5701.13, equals -6.2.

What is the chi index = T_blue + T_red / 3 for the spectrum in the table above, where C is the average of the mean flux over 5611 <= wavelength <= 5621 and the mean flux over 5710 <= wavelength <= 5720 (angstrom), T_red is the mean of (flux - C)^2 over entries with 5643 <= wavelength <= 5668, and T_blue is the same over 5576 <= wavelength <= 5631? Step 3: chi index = 0.16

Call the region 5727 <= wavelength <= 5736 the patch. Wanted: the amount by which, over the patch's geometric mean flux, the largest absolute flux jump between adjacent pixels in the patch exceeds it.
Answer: -7.80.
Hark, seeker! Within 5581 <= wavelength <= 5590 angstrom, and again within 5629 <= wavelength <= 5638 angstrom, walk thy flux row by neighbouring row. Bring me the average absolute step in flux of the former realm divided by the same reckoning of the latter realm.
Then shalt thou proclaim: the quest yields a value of 0.88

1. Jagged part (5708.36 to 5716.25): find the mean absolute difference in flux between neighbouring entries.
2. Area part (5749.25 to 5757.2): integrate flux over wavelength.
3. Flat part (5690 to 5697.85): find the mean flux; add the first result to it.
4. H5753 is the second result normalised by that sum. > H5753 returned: 8.02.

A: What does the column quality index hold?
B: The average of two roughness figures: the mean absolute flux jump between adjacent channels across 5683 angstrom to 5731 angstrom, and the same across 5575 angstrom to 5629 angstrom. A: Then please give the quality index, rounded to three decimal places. 0.071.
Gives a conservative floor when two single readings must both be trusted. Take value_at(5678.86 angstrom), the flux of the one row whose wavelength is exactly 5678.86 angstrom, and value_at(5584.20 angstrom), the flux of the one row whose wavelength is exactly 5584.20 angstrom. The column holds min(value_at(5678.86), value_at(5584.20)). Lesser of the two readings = 6.76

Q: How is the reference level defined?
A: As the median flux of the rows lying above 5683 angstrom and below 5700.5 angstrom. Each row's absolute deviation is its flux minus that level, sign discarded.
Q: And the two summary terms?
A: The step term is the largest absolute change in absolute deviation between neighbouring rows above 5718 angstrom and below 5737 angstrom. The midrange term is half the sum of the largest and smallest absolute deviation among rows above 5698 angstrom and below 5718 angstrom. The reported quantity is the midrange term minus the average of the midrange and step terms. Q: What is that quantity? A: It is 0.10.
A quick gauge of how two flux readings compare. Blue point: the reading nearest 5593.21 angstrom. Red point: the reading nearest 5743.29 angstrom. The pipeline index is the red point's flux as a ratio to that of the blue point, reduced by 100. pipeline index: -98.9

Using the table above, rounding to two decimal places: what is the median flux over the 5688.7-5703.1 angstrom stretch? 7.07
